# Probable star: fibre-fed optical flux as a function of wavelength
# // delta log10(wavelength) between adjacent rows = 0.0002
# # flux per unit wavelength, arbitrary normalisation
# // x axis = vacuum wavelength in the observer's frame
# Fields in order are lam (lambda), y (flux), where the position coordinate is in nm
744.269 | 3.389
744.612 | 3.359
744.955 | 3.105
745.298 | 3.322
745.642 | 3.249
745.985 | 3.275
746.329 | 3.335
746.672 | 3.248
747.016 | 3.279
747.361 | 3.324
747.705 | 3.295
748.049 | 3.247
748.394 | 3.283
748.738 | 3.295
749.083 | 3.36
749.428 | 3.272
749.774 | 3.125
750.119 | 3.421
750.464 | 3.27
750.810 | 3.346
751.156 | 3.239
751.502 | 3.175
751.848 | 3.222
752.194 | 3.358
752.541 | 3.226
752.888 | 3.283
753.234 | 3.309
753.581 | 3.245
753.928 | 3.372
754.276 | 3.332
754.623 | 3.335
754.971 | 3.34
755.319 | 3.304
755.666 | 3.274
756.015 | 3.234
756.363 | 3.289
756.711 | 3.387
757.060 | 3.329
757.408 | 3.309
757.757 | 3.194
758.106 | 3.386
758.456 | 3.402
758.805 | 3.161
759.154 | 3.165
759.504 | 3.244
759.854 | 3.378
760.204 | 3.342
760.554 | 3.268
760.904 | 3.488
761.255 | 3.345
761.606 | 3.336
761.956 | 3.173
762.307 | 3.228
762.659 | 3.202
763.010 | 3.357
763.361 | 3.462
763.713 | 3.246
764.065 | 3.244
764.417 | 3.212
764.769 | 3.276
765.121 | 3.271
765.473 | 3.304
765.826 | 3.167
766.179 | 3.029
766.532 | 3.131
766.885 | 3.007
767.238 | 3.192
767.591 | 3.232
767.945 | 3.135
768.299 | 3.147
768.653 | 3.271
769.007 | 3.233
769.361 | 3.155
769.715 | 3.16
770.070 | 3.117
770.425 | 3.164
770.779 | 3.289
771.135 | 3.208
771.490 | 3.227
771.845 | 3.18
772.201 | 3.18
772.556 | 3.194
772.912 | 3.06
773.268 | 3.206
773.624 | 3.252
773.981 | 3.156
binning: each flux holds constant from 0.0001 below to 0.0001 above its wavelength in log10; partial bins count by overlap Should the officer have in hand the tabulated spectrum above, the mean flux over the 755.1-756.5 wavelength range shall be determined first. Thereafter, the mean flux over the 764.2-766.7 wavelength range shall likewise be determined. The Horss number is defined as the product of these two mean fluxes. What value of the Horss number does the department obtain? 10.48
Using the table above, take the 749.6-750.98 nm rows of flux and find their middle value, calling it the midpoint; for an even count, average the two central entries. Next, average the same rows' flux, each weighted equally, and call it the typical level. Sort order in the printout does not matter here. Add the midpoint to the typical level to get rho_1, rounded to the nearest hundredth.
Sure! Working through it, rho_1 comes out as 6.60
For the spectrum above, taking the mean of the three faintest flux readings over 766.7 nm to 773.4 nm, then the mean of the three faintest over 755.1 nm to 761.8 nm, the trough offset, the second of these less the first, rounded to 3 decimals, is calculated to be 0.112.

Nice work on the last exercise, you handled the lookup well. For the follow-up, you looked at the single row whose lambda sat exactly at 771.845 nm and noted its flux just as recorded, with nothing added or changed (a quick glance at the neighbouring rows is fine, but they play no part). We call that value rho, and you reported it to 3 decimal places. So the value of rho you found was 3.180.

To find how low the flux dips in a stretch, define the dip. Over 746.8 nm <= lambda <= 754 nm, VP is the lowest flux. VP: 3.125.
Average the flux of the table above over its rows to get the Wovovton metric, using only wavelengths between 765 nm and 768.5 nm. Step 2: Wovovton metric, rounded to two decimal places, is 3.16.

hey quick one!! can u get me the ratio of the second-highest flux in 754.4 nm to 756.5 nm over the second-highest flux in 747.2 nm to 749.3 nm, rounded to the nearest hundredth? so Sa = 1.00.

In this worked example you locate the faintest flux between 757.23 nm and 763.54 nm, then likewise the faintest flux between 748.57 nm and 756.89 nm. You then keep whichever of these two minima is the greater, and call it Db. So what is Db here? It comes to 3.16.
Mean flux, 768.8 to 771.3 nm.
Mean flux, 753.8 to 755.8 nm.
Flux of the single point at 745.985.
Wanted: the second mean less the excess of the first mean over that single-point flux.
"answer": 3.41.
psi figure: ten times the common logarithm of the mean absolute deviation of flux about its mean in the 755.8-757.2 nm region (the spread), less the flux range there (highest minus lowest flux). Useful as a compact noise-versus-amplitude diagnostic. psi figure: -13.3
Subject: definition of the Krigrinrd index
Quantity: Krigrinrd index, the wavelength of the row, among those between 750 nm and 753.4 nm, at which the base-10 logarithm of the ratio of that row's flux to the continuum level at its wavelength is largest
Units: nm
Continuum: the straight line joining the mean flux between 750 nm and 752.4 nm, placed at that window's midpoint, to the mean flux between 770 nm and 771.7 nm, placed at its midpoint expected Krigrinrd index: 750.119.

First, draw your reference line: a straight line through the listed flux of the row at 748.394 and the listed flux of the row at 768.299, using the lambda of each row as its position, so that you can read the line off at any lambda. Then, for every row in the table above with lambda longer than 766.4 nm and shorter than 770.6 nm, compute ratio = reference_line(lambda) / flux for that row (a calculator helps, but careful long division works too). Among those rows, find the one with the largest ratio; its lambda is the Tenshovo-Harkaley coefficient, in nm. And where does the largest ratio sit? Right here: 766.885 nm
